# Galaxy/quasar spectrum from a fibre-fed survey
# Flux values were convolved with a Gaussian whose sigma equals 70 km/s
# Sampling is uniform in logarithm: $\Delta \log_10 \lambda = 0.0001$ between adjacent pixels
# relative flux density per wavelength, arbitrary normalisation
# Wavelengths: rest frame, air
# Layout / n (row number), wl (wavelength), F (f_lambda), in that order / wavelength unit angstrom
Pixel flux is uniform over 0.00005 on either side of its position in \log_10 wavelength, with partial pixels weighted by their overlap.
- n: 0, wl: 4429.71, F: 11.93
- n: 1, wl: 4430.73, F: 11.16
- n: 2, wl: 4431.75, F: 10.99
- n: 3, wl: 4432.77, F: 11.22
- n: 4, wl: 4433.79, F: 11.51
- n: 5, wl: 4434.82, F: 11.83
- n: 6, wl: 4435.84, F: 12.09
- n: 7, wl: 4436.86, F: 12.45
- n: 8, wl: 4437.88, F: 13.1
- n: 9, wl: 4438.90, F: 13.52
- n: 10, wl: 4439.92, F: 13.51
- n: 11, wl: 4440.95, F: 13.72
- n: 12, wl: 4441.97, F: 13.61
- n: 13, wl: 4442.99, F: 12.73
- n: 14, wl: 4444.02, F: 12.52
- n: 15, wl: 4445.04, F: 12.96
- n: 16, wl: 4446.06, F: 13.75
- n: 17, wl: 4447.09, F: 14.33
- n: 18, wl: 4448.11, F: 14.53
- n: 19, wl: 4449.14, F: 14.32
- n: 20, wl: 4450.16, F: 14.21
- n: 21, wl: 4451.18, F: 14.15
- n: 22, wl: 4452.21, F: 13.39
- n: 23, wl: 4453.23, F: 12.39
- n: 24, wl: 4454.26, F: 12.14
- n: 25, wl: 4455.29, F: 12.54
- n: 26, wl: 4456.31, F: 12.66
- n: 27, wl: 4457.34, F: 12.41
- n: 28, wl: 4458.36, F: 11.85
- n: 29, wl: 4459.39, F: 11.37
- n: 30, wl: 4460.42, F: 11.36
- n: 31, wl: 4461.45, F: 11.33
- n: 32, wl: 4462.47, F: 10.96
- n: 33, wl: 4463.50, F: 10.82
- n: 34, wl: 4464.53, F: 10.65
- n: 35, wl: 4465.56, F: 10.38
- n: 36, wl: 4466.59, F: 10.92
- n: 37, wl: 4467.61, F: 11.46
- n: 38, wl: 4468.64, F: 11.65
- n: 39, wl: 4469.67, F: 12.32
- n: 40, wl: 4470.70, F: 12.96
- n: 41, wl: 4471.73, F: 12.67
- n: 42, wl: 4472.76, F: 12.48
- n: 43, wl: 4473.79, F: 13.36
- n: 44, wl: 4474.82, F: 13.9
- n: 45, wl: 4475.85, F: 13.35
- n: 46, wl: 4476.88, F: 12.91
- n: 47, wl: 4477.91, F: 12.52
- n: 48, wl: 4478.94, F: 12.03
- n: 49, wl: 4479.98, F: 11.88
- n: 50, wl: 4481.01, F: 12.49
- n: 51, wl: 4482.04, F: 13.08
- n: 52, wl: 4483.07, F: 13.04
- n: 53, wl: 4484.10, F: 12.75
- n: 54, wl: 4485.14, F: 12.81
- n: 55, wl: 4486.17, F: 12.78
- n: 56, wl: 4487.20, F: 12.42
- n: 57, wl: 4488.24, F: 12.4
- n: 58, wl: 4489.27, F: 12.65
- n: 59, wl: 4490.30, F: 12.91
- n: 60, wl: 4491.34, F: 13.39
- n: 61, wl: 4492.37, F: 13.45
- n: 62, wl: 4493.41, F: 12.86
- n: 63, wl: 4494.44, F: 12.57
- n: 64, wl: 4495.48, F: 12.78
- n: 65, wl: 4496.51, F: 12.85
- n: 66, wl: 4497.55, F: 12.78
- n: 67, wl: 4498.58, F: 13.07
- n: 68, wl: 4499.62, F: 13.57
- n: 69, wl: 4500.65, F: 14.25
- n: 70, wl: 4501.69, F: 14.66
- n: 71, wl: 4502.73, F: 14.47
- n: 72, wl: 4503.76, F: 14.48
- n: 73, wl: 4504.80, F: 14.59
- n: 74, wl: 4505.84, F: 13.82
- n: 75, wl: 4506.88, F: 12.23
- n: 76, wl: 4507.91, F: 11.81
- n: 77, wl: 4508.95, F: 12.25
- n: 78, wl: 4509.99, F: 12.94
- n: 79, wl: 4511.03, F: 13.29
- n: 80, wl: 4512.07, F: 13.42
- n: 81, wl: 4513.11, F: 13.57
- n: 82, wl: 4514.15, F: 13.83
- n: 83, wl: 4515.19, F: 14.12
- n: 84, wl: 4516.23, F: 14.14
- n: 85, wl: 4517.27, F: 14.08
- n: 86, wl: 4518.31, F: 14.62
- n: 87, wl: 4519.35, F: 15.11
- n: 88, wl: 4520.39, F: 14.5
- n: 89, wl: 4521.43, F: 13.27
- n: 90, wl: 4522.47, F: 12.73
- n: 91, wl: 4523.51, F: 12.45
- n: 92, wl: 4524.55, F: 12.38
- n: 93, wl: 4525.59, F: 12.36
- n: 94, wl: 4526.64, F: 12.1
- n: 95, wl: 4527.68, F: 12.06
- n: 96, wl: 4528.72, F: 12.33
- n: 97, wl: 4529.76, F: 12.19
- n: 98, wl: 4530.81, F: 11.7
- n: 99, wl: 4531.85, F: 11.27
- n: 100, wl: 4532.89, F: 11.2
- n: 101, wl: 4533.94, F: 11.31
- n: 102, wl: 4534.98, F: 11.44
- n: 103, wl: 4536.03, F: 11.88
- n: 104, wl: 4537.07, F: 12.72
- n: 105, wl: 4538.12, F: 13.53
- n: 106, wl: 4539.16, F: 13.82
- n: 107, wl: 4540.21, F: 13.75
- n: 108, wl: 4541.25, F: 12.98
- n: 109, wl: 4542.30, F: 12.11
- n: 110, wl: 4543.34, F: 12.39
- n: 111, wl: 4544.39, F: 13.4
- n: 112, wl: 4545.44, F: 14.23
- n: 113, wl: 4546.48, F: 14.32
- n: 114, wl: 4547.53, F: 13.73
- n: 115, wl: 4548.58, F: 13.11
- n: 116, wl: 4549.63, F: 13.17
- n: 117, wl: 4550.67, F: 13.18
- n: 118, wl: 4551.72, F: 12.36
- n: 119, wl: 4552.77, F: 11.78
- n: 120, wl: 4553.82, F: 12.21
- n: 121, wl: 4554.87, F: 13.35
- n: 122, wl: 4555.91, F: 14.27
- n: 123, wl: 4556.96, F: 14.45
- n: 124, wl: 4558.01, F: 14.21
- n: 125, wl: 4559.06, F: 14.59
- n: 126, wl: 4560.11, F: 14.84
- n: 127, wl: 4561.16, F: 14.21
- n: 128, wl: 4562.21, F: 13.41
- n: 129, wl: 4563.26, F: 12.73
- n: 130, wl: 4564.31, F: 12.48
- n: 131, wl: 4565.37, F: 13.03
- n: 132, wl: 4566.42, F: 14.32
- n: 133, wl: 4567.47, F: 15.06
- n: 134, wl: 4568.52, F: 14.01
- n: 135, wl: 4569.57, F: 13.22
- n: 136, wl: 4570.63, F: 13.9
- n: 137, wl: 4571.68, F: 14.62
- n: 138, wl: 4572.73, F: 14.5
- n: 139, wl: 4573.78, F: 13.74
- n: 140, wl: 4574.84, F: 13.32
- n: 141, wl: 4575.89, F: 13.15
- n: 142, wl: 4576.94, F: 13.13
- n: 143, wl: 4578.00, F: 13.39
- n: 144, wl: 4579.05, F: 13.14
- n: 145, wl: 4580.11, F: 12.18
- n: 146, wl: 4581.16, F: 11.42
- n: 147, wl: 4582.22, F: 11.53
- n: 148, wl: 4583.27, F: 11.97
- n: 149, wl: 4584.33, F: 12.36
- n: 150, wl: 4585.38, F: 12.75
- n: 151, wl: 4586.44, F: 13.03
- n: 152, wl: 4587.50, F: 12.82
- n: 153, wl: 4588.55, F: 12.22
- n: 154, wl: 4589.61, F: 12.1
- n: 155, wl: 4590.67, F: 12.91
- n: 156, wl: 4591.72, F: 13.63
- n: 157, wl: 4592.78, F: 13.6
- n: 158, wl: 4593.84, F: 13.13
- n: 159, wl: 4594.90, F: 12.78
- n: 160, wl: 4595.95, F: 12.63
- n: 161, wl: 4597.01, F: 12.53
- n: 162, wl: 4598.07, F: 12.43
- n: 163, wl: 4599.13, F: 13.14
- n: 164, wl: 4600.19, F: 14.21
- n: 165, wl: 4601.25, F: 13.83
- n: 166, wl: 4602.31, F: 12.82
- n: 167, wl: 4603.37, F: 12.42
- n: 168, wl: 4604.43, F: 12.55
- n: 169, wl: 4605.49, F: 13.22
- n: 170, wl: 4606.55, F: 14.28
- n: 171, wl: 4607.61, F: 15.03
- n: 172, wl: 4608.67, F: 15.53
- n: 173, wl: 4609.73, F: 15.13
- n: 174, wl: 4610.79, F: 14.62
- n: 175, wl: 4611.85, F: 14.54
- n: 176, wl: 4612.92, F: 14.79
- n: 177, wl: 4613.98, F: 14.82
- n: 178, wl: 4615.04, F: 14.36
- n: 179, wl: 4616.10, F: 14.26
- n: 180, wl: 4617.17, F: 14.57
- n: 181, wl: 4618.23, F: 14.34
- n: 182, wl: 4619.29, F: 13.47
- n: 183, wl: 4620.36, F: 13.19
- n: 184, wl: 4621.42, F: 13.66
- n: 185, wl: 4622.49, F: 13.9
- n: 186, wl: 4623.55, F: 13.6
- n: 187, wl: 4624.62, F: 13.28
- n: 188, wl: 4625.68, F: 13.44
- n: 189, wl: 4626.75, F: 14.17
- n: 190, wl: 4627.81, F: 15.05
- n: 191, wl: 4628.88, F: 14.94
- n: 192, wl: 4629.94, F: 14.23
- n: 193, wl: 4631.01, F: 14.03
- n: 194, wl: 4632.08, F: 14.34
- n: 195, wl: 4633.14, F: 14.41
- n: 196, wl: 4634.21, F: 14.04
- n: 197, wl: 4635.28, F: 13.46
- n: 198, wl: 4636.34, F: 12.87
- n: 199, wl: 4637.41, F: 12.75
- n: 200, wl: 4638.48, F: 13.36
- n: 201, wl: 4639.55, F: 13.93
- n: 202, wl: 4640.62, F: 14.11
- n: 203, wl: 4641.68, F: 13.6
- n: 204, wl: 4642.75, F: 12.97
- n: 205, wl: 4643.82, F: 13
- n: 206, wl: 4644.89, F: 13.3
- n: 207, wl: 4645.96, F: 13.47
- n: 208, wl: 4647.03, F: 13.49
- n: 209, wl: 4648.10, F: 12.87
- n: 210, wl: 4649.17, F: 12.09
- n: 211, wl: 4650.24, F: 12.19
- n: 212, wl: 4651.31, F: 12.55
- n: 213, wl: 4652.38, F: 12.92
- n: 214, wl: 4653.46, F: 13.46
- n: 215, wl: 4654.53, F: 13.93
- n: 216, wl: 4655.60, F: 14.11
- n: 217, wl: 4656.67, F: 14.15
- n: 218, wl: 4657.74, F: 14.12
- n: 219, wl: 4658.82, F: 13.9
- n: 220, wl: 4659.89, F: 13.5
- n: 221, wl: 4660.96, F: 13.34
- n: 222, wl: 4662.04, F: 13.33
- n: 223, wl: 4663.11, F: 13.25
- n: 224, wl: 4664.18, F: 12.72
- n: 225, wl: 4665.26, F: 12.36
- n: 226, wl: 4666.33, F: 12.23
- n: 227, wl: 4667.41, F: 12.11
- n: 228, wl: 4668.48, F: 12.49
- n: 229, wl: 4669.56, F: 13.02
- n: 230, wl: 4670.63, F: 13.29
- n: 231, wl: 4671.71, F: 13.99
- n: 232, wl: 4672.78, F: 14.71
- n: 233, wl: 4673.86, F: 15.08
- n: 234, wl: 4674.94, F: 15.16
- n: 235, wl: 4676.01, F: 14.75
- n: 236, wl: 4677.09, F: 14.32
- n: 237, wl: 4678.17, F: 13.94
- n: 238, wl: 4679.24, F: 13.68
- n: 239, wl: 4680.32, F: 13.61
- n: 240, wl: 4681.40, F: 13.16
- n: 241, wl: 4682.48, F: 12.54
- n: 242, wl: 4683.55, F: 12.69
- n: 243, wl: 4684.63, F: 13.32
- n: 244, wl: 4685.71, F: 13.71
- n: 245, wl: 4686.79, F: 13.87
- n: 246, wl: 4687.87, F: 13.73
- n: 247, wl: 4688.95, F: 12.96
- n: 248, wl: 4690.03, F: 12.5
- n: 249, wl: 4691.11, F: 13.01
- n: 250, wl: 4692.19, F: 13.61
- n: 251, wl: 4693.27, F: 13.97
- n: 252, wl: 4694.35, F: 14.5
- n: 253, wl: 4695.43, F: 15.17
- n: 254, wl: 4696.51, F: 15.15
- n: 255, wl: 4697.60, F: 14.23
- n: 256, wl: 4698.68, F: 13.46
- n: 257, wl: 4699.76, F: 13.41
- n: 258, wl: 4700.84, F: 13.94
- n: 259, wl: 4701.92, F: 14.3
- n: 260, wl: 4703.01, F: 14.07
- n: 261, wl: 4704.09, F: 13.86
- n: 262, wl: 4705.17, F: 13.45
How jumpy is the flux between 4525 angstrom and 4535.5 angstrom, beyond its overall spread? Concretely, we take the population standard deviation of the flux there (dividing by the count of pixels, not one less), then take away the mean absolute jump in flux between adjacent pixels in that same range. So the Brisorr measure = 0.22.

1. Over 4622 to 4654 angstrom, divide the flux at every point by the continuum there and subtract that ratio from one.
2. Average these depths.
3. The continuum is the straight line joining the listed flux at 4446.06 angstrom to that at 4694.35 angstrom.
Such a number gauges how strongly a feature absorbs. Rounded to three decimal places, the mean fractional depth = 0.056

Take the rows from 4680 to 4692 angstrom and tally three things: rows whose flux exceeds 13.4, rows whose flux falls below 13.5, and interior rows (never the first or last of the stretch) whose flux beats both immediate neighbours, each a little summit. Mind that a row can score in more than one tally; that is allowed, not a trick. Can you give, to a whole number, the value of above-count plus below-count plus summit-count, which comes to 12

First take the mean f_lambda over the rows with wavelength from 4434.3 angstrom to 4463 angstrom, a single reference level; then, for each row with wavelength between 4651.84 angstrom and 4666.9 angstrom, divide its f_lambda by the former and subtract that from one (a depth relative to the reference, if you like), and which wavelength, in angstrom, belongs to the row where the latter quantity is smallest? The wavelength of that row 4656.67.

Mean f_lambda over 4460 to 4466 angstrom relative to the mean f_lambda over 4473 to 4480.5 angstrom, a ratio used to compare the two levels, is 0.85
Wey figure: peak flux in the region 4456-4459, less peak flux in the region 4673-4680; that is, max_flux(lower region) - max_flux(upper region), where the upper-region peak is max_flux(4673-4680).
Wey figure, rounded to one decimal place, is -2.5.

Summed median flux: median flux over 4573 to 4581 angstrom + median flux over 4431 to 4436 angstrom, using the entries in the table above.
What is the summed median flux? 24.7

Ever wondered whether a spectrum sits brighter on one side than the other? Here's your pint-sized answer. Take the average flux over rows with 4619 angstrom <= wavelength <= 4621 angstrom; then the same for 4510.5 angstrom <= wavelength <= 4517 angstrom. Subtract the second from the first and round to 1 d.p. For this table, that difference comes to -0.4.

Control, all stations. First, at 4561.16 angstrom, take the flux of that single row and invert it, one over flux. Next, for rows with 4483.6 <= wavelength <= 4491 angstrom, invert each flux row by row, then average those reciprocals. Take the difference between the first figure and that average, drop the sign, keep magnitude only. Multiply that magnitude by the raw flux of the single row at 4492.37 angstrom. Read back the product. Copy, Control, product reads 0.11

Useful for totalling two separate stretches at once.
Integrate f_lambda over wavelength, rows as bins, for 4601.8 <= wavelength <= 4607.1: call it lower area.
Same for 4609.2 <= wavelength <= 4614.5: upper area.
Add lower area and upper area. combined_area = 148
